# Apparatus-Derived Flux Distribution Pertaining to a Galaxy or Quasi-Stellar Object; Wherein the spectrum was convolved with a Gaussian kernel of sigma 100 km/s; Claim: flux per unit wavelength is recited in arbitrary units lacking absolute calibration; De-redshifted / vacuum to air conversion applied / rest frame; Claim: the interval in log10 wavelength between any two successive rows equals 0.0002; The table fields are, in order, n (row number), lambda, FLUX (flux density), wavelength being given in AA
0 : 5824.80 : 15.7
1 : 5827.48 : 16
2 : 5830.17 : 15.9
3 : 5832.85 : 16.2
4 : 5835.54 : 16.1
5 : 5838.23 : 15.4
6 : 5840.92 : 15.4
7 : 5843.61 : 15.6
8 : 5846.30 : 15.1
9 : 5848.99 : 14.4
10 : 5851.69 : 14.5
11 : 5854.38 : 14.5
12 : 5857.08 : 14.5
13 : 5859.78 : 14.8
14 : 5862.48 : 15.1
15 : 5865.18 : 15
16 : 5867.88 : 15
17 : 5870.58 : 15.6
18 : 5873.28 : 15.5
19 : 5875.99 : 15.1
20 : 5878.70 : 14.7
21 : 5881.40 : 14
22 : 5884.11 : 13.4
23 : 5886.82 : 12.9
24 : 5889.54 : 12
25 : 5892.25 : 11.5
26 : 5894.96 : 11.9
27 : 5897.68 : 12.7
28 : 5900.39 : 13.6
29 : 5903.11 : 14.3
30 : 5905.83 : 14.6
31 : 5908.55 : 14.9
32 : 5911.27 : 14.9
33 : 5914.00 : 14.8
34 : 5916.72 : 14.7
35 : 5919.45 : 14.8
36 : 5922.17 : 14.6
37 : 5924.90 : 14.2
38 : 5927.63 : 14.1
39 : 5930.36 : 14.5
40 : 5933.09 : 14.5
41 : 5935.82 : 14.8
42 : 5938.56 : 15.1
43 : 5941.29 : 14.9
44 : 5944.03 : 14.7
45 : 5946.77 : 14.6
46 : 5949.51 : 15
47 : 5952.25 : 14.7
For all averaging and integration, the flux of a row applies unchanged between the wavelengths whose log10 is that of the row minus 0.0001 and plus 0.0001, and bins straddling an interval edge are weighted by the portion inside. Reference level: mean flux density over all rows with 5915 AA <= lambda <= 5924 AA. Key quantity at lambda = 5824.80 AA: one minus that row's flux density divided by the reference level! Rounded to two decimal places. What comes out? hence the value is -0.07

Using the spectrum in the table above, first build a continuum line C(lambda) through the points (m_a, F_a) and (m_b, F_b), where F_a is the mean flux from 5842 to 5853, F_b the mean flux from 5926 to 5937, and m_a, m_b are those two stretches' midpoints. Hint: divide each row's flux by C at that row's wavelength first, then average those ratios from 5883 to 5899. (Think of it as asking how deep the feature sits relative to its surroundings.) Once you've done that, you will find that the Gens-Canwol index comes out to 0.84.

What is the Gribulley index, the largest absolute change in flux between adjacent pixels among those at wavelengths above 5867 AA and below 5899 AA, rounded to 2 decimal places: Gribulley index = 0.90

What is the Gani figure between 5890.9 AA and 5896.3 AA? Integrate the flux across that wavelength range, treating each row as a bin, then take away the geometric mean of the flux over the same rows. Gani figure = 52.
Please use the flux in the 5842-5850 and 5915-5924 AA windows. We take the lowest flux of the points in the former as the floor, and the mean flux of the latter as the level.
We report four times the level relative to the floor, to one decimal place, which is 4.1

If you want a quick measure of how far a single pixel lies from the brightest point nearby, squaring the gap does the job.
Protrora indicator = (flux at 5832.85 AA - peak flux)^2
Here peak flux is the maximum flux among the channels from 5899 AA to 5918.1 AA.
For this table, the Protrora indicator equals 1.69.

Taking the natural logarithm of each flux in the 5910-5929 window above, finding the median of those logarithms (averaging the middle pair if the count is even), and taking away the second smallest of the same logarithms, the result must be 0.035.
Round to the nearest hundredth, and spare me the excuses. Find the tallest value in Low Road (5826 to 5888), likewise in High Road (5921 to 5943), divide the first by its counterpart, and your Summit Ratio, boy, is 1.07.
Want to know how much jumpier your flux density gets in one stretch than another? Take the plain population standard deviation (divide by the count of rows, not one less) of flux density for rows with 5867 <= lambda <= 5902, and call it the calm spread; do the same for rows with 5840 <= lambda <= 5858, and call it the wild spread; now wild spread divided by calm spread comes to 0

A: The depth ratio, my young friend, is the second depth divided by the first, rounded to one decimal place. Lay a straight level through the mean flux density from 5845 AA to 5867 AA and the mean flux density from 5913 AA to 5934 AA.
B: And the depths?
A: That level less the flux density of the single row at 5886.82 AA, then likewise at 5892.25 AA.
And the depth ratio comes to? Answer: 1.8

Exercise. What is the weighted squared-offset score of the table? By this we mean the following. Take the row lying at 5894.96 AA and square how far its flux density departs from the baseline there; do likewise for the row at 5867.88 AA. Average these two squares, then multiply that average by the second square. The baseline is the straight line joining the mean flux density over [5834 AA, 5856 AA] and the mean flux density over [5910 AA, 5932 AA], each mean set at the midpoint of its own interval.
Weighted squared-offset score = 0.0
